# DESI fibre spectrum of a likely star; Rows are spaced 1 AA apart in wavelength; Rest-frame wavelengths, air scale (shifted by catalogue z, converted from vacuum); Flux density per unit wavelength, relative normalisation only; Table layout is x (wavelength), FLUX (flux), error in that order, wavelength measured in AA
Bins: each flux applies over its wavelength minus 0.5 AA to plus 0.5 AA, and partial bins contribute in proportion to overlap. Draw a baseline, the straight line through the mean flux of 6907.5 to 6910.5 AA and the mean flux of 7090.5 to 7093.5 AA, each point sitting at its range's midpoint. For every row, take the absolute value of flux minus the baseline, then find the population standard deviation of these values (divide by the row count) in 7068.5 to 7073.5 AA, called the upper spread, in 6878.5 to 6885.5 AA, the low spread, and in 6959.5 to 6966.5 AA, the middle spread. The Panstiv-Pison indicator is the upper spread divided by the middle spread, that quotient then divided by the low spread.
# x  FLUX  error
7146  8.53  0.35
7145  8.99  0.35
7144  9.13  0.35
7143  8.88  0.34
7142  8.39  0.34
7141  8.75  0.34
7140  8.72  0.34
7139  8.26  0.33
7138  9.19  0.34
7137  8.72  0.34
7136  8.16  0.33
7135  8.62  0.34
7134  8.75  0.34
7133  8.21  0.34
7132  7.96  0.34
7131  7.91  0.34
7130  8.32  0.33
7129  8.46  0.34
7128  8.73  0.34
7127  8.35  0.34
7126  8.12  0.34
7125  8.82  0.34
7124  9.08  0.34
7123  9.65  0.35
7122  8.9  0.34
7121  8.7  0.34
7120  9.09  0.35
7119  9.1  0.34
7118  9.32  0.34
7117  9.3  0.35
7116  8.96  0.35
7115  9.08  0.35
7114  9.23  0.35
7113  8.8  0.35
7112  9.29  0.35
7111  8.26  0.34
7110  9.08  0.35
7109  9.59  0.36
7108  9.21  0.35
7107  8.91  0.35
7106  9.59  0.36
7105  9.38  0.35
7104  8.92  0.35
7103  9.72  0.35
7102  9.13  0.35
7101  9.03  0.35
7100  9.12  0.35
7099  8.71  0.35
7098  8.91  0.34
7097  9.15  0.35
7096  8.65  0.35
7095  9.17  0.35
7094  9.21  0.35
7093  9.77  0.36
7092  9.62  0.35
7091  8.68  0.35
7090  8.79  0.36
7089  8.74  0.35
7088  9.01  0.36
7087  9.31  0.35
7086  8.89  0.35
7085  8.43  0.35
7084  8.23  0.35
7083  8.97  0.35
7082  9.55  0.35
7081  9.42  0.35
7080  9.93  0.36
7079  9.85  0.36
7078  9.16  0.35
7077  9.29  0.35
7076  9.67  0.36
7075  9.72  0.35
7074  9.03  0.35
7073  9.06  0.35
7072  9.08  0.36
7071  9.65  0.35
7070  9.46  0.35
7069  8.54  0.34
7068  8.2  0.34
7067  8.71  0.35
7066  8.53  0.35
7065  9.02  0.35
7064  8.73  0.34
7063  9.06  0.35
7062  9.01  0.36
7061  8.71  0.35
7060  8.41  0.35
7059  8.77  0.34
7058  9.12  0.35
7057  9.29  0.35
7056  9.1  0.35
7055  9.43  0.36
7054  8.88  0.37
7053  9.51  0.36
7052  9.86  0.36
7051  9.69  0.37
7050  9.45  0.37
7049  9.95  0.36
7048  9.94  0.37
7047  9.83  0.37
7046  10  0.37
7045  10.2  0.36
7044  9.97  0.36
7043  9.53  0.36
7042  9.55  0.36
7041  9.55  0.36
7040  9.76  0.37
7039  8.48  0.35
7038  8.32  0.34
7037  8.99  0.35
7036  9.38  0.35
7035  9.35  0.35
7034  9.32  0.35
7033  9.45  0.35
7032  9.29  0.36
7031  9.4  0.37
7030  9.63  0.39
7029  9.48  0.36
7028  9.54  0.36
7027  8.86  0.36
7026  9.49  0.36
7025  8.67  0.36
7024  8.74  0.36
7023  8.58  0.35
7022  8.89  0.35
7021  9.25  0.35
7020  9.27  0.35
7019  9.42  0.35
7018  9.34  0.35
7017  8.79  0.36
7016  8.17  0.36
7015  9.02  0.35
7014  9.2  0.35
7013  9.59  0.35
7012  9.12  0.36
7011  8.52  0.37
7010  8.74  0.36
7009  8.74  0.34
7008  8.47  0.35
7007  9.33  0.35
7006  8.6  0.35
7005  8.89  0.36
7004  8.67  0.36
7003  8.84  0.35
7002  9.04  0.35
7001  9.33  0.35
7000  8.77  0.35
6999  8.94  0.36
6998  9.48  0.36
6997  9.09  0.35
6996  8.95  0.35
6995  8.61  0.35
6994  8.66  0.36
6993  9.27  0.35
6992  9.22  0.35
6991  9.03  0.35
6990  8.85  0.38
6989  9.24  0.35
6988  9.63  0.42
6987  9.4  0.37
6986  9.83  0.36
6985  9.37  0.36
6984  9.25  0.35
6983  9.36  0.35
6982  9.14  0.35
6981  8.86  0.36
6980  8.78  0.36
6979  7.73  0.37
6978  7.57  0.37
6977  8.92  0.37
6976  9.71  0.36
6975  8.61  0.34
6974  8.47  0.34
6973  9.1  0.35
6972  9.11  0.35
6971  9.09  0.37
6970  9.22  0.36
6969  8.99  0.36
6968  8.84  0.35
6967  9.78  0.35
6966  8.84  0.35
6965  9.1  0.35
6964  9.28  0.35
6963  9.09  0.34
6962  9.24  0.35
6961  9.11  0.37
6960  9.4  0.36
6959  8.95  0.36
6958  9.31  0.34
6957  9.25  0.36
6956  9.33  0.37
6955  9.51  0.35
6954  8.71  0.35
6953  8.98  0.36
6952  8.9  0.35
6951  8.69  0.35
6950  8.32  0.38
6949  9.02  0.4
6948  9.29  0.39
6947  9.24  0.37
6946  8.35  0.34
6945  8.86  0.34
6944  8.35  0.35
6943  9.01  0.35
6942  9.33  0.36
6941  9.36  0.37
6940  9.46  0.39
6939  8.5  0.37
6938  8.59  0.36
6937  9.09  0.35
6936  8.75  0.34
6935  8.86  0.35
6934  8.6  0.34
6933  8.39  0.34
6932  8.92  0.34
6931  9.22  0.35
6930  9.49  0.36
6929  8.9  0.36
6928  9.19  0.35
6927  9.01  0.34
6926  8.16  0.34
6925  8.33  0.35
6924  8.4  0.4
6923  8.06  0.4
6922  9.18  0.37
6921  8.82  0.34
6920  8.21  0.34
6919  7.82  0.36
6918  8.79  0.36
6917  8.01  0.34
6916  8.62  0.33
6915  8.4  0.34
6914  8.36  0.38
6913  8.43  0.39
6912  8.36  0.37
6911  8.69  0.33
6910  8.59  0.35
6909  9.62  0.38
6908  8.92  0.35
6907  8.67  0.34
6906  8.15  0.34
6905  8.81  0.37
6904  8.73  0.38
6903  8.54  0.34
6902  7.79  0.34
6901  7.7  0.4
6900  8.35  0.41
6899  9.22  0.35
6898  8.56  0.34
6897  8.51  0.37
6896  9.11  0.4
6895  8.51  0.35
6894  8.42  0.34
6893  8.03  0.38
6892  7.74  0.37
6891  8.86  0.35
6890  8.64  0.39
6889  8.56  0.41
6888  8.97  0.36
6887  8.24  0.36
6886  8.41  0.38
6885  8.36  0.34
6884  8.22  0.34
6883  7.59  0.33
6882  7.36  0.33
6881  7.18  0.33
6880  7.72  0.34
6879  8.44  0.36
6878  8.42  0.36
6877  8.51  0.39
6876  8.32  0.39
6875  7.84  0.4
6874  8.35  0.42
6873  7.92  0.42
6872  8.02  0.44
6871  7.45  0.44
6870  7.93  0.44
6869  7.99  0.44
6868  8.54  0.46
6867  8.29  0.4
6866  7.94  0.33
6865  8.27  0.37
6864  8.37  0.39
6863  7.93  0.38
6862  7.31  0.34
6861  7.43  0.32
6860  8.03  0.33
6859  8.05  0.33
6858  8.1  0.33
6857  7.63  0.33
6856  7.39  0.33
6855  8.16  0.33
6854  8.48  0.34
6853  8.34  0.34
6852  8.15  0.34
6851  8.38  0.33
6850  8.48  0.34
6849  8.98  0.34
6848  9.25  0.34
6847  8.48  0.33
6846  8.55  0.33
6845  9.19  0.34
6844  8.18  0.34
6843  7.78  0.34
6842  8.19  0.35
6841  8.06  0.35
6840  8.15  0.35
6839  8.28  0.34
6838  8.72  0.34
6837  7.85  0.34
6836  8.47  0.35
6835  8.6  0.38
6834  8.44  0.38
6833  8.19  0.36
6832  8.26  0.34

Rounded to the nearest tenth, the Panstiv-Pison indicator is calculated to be 4.6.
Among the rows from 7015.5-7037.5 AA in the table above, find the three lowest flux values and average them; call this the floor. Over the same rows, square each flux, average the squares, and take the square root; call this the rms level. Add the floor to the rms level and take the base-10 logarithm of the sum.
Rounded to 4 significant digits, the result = 1.246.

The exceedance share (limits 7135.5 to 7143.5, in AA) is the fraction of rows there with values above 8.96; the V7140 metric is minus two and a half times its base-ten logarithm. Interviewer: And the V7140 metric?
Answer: 2.3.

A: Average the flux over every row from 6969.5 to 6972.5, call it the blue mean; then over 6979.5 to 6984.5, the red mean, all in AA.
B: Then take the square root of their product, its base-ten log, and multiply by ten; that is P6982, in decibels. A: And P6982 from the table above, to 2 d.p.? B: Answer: 9.59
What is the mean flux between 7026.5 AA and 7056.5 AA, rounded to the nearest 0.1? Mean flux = 9.5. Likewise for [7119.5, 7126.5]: 8.9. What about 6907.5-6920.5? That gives 8.5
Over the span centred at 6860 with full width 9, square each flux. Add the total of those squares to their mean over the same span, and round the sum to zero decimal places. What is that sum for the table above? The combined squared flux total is 610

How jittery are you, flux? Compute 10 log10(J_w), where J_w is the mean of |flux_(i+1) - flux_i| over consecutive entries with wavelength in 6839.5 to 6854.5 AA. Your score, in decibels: -4.5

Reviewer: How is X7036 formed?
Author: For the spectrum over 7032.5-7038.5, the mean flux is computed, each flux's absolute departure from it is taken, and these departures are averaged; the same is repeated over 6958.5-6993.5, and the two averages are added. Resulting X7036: 0.631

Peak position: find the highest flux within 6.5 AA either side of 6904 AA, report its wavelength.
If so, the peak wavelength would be 6909 AA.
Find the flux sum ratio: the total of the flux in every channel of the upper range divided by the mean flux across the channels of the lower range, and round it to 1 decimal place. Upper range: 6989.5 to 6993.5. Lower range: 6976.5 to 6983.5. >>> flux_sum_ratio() 4.2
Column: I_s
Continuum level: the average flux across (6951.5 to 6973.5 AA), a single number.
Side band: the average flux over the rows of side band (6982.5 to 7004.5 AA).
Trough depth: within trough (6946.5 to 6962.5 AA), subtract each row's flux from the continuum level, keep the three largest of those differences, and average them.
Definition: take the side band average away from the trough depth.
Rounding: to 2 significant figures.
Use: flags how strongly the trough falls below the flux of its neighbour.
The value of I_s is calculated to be -8.6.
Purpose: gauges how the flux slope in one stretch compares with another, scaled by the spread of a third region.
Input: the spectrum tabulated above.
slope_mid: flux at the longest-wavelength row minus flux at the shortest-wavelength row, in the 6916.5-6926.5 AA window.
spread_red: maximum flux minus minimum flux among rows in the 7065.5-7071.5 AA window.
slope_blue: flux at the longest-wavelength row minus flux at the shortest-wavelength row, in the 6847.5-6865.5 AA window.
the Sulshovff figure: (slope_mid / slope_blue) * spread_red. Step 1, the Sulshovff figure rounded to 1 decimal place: -0.2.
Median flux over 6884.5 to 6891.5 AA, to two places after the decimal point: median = 8.56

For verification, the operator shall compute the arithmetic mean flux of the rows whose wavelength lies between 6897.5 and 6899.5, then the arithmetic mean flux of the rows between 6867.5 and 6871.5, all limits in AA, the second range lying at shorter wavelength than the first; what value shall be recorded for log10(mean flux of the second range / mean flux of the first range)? -0.05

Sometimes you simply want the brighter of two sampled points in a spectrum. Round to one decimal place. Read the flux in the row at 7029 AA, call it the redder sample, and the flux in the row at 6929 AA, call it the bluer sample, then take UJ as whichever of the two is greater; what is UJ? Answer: 9.5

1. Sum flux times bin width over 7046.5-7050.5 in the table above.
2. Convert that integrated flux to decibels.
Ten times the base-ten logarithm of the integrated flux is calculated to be 15.9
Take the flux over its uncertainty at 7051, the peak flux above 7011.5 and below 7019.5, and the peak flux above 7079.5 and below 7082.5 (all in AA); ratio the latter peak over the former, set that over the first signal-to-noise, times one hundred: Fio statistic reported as 3.95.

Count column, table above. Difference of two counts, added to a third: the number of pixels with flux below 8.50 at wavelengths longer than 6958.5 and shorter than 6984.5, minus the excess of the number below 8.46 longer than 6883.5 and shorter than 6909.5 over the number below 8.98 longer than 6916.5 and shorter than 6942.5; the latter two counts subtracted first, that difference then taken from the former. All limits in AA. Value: 9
